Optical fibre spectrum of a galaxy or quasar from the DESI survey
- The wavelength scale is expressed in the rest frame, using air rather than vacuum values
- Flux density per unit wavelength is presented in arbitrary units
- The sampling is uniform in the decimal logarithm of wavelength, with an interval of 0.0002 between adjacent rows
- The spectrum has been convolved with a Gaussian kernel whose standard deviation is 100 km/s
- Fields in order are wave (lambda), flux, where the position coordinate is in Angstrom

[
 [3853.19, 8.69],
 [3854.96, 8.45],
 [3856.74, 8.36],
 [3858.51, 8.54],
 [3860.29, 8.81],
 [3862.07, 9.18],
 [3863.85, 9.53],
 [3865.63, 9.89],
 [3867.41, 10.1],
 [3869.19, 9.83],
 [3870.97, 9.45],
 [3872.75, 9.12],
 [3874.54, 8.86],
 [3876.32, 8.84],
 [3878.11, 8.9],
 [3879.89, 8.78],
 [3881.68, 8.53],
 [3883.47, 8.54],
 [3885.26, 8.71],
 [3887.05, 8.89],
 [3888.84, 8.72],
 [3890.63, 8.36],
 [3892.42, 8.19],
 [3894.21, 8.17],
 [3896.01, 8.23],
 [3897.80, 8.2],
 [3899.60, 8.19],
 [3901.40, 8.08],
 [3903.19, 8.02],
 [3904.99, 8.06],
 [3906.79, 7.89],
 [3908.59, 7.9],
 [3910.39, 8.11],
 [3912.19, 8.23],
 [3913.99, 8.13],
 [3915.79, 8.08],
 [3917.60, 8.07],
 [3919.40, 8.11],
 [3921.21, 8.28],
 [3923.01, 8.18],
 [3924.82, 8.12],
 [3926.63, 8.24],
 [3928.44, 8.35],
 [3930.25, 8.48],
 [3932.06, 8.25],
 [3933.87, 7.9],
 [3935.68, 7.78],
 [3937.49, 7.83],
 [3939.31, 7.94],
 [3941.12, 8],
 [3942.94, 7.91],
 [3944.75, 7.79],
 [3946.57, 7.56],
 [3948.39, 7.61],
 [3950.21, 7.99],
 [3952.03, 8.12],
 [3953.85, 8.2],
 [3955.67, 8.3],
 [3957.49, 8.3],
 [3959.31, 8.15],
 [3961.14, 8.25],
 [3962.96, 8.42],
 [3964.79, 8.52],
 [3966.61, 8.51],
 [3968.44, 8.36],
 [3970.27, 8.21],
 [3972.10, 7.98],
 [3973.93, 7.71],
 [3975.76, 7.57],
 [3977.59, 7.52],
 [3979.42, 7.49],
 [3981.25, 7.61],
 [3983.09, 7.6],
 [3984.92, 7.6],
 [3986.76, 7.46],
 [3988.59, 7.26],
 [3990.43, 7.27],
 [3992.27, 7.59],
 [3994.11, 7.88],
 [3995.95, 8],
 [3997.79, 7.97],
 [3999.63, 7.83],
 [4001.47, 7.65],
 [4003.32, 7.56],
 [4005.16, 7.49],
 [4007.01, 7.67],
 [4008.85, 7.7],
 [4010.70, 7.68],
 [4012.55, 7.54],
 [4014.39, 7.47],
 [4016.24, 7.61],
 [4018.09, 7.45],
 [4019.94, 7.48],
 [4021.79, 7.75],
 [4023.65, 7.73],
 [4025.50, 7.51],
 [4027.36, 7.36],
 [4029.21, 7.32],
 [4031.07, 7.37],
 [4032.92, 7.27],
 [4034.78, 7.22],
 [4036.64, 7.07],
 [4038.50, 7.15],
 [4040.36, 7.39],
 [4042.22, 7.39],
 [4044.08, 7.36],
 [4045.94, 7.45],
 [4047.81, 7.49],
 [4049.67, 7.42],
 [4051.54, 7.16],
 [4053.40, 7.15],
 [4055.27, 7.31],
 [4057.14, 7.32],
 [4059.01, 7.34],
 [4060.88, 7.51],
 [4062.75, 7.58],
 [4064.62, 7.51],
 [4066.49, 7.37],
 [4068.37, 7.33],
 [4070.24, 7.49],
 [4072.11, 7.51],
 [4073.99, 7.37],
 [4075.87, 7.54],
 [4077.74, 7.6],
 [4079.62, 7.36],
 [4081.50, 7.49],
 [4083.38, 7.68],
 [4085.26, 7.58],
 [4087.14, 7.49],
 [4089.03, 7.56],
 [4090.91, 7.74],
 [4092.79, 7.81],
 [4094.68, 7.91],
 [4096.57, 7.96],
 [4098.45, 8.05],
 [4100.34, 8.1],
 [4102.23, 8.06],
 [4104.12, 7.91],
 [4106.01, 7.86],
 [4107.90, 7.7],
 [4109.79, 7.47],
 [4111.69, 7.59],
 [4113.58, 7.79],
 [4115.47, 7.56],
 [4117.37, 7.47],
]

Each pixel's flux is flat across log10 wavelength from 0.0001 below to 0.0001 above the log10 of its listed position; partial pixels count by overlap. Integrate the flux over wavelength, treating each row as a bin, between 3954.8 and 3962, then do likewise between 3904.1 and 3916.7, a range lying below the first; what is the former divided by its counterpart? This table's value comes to 0.6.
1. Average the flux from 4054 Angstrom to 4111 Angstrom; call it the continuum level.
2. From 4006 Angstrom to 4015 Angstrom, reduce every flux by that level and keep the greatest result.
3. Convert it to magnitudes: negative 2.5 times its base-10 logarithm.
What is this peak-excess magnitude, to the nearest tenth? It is 2.7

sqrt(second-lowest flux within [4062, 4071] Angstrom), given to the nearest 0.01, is 2.71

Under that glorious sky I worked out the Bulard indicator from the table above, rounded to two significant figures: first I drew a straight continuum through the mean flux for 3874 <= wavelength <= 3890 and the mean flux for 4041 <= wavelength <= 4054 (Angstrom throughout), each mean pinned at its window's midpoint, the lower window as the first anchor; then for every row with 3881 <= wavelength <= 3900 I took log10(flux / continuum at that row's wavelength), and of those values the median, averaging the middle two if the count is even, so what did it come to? -0.016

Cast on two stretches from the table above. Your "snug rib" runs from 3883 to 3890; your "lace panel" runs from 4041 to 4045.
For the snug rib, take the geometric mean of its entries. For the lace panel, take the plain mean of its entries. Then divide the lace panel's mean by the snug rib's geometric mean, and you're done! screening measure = 0.85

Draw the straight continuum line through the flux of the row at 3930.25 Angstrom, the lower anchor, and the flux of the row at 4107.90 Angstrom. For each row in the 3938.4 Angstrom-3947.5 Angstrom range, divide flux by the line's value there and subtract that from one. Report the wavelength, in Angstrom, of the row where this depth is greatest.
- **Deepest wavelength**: 3946.57 Angstrom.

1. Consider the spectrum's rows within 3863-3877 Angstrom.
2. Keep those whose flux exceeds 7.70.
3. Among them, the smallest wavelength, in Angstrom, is 3863.85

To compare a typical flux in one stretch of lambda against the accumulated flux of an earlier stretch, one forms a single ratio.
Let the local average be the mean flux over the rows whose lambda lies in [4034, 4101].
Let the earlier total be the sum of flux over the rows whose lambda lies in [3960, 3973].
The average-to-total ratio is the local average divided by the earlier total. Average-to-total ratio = 0.13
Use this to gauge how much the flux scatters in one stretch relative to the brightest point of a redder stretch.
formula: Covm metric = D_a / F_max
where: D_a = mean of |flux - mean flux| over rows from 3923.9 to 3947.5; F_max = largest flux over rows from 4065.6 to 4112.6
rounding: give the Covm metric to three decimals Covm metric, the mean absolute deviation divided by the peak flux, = 0.026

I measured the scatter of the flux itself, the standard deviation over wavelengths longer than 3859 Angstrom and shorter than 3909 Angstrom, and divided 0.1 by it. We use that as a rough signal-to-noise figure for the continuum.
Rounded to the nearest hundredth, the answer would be 0.16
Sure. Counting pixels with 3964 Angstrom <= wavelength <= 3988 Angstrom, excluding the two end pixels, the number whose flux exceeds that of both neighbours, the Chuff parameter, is 1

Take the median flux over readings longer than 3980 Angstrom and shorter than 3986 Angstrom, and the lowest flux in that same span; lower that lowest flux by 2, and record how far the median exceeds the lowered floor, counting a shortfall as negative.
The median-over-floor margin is 2.000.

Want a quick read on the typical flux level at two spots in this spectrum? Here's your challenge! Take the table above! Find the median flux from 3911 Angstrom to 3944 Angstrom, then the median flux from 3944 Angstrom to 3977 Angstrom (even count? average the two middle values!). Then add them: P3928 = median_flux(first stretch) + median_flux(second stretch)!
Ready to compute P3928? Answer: 16.3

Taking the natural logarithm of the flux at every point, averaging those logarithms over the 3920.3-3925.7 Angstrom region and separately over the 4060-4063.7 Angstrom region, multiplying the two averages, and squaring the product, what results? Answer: 18.1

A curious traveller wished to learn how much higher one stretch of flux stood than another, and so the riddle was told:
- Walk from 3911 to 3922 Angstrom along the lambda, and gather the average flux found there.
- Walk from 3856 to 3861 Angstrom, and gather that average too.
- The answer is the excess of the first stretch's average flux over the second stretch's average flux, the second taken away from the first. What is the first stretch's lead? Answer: -0.4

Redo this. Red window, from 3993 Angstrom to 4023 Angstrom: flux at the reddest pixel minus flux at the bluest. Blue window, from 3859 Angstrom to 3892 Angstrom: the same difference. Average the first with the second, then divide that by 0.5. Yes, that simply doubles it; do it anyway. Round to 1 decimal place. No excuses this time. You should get -0.6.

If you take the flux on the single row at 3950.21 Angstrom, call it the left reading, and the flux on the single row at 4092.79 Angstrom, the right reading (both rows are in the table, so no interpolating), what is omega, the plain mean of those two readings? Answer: 7.90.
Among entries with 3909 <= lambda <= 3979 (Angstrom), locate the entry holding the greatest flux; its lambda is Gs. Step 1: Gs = 3964.79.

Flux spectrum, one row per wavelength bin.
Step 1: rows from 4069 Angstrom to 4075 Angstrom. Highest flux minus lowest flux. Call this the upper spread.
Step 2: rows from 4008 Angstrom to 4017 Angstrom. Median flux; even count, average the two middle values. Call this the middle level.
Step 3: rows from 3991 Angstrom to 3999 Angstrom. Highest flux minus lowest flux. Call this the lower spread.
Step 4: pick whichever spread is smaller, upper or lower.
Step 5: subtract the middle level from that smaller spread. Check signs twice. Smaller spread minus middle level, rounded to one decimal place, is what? -7.5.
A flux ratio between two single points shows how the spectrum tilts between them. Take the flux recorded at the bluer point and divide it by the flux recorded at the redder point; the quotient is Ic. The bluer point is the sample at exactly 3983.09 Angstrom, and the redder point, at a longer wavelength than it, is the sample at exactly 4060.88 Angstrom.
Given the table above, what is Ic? 1.01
